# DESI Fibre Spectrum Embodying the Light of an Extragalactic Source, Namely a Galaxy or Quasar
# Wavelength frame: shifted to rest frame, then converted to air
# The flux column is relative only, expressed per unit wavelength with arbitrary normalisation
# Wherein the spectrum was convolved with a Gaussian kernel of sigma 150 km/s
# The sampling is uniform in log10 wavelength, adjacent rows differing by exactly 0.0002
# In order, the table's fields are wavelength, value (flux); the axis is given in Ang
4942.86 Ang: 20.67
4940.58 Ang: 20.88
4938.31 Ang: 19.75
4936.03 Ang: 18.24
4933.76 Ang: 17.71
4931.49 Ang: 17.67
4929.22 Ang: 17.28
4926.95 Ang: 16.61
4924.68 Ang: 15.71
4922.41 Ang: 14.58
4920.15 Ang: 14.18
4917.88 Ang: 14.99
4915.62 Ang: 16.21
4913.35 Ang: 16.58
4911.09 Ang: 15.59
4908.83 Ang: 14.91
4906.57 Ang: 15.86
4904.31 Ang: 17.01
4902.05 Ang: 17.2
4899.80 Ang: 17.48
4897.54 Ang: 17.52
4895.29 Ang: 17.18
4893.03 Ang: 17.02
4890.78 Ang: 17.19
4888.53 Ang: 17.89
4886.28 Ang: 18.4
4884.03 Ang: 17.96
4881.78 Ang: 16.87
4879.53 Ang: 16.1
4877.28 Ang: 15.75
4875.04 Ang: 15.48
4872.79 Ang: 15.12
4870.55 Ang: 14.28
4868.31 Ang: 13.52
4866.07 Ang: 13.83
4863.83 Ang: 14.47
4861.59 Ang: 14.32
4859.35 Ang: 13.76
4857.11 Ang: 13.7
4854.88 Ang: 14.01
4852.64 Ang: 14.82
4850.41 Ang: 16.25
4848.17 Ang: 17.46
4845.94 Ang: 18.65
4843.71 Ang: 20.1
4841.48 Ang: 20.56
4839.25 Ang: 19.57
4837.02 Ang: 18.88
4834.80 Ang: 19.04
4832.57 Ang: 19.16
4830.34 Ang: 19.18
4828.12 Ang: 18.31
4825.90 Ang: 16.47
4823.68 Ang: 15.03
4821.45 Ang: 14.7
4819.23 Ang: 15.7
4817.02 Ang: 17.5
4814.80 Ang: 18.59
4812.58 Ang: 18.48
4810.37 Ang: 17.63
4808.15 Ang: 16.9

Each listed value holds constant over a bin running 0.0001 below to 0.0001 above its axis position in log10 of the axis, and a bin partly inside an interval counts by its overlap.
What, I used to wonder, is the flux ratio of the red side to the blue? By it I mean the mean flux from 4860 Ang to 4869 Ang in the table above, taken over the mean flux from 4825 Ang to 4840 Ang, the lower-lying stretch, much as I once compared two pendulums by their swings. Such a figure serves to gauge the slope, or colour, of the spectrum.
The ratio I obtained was 0.75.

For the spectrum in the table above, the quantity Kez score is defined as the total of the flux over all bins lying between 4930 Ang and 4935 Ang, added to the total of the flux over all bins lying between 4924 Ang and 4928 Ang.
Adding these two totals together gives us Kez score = 67.7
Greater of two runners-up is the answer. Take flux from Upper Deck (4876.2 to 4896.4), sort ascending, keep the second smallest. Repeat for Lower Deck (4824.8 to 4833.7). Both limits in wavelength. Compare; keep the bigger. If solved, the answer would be 18.3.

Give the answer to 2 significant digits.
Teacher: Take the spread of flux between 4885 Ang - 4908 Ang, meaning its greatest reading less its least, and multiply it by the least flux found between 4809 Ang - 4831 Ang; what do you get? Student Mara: 37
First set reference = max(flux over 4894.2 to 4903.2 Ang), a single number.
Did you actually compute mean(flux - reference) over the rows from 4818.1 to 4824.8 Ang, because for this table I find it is -2.4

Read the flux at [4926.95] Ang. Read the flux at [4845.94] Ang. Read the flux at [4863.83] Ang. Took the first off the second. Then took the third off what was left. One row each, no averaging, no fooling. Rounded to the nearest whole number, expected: -12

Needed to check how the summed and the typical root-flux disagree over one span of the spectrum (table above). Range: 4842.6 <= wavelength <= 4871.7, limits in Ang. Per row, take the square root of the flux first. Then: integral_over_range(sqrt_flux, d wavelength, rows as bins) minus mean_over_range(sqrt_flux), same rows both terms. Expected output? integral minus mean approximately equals 110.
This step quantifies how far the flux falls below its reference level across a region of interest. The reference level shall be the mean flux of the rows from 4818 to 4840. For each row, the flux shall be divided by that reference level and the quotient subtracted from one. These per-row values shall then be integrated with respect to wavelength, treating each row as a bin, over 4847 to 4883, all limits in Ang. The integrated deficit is 5.3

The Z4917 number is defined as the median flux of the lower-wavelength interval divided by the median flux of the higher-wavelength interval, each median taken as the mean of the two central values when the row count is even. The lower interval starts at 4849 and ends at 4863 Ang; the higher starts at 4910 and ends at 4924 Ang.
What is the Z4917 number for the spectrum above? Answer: 0.9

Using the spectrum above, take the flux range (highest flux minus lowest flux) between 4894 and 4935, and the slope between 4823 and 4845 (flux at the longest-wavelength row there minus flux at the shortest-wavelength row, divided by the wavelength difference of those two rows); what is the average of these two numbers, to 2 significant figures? 1.9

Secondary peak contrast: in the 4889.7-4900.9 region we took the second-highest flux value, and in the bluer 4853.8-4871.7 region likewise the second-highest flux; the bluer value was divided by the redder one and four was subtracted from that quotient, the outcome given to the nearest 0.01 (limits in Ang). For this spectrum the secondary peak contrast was -3.18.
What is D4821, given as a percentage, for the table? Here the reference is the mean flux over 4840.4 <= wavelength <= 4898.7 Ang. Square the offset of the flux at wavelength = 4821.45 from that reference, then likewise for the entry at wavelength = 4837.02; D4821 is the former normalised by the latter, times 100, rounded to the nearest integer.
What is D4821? 34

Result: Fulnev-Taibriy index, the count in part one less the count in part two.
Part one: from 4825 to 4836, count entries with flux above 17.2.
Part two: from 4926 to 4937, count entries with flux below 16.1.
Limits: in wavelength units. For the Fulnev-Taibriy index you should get 4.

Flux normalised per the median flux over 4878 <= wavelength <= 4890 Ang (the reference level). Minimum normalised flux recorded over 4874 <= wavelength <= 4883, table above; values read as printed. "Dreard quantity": 0.87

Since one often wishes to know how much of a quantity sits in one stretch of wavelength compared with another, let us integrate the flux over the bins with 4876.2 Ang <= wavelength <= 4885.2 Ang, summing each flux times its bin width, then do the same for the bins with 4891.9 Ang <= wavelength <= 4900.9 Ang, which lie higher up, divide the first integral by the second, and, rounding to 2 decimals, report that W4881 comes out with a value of 0.96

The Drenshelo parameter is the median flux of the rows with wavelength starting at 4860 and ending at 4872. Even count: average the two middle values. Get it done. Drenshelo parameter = 14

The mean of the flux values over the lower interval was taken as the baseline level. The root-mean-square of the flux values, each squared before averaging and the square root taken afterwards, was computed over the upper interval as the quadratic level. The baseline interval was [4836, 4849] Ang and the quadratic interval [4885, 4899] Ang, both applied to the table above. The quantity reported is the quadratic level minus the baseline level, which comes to -1.7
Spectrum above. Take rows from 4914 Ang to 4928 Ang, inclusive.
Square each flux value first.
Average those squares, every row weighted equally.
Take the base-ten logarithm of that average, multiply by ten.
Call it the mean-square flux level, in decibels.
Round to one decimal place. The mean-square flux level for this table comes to 23.8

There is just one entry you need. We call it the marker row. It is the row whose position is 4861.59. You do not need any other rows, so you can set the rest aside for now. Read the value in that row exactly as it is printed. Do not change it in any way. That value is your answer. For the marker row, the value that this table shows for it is 14.32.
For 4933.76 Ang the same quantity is 17.71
